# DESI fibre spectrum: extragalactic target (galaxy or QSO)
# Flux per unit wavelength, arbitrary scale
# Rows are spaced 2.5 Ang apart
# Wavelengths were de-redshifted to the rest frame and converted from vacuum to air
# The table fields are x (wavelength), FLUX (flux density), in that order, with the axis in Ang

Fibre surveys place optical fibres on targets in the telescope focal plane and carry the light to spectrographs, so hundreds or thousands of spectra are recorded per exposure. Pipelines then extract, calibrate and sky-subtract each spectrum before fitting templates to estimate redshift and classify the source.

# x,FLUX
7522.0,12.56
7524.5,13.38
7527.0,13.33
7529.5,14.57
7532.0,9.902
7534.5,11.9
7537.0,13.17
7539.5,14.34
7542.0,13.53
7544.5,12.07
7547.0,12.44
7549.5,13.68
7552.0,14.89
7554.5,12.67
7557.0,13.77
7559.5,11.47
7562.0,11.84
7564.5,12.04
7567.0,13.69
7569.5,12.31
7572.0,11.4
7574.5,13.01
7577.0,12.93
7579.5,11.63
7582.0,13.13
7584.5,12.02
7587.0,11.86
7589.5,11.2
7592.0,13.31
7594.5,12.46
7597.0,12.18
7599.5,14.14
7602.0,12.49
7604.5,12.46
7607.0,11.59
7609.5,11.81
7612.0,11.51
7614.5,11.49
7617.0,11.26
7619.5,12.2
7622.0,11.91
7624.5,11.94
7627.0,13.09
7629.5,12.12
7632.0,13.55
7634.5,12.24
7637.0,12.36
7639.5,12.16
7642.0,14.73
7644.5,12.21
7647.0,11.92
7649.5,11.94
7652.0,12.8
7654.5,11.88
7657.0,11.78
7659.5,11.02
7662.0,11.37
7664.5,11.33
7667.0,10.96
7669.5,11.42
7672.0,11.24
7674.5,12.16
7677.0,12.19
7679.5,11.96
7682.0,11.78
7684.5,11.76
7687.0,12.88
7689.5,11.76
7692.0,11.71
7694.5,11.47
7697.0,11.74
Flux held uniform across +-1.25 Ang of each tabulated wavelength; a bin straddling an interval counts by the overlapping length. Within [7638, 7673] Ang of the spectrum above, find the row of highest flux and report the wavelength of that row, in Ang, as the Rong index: 7642.0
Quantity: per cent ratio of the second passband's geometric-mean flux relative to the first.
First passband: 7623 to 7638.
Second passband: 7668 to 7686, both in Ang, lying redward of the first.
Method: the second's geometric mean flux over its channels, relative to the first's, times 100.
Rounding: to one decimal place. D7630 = 94.0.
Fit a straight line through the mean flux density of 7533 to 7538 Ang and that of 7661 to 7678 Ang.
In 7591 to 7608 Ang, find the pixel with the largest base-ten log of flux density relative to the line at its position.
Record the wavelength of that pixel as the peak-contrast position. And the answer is 7599.5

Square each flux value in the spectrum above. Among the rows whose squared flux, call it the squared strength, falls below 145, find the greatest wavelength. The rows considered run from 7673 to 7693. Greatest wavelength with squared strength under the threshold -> 7692.0 Ang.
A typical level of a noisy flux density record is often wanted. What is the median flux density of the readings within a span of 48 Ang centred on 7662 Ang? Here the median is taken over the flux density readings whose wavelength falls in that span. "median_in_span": 11.9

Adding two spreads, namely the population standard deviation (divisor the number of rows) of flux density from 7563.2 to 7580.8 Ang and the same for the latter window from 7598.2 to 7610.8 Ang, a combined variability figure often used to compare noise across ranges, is 1.65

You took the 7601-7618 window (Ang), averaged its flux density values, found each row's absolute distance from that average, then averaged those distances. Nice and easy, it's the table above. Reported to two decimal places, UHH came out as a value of 0.39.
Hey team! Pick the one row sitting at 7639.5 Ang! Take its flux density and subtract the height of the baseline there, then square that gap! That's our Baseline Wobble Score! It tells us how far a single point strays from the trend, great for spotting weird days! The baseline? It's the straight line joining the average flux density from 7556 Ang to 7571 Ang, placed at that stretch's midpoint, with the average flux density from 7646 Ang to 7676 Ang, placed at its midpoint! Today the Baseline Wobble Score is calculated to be 0.10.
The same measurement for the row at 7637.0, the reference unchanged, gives 0.25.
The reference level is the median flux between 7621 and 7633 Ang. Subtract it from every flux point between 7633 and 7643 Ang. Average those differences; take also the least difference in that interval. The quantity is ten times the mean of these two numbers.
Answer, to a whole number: 4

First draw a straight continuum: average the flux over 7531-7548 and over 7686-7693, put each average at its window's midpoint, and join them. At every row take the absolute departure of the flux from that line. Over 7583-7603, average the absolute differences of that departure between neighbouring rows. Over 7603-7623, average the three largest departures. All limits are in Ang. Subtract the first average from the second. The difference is 0.14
